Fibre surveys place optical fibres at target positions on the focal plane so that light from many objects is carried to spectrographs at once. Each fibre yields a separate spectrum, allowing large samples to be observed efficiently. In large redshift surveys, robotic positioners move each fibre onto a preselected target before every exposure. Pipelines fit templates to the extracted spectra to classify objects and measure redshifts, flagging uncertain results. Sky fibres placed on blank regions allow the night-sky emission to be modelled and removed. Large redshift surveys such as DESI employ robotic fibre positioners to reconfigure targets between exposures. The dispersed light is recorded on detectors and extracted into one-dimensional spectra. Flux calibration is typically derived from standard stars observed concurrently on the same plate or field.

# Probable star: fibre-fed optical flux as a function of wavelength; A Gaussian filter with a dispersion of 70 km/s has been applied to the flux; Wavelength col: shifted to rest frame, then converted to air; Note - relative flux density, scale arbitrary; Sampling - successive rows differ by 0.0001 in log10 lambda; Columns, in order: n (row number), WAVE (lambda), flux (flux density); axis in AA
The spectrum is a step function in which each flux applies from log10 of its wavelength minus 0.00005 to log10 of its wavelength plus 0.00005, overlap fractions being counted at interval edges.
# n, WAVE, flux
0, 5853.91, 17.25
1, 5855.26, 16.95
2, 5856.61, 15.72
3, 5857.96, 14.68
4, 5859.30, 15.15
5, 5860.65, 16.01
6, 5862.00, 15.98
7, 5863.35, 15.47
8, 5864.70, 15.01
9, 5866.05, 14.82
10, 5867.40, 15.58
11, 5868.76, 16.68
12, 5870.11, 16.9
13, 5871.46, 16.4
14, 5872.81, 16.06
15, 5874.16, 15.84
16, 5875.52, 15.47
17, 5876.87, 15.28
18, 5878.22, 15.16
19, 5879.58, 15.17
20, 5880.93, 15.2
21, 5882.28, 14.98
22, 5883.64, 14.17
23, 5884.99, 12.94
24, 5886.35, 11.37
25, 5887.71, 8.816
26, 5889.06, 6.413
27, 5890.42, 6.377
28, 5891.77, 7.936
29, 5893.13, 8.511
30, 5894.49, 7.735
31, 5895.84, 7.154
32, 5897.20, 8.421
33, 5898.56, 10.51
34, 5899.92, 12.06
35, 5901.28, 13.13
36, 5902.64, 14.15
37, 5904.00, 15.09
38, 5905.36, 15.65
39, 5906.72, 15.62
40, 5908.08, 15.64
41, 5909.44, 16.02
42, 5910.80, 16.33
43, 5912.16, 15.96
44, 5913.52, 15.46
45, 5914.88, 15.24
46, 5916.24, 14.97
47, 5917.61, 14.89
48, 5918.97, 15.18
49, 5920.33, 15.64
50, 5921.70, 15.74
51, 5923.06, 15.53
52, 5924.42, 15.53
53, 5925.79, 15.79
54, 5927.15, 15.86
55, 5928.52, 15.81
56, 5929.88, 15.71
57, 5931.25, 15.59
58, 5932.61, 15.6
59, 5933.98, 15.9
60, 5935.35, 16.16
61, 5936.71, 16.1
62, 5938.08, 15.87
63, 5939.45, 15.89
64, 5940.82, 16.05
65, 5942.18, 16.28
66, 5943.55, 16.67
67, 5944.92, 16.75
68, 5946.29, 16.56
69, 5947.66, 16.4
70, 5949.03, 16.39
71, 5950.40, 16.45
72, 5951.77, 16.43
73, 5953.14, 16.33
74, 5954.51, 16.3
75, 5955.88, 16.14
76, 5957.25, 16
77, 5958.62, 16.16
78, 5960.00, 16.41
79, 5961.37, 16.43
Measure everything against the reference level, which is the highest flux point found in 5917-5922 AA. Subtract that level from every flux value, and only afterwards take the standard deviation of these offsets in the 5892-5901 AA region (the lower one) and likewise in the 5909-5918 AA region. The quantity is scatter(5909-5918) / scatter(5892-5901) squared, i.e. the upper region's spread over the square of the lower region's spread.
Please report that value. 0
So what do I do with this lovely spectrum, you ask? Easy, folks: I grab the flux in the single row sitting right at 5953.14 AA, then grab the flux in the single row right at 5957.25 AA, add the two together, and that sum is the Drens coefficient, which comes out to 32.3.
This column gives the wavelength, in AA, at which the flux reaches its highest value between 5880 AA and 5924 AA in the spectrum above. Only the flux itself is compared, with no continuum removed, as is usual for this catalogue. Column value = 5910.80 AA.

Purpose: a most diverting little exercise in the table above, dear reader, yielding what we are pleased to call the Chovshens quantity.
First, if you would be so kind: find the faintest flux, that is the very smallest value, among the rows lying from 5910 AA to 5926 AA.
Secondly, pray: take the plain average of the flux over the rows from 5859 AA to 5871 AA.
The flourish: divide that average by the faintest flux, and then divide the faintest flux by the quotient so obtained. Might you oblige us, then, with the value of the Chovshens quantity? 14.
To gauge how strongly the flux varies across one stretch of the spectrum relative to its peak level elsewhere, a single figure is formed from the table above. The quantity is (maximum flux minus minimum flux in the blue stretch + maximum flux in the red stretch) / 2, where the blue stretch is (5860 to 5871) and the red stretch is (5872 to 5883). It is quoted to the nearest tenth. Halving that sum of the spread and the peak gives 9.1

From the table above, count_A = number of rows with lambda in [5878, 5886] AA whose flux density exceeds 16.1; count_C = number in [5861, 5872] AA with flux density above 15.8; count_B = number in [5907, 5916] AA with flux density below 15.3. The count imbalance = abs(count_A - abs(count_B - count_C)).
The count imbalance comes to 3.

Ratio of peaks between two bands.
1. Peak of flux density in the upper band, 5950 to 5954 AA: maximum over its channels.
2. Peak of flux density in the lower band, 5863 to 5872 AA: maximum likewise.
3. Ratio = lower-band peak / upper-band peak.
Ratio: 1.03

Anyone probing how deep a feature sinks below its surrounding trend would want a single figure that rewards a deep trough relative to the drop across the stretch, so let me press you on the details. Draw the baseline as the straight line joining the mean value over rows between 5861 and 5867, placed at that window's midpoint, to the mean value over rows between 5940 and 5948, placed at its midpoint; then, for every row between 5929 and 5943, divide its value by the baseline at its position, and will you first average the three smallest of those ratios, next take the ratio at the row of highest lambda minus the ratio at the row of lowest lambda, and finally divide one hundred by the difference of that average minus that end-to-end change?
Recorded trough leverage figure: 107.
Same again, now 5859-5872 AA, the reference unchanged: 110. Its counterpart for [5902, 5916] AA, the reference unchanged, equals 115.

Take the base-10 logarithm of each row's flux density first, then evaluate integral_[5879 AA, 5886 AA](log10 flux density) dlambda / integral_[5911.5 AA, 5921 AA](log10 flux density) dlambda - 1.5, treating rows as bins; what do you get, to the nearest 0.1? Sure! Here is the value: -0.8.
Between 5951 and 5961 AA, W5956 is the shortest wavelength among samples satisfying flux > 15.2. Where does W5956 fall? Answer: 5951.77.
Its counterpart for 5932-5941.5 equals 5932.61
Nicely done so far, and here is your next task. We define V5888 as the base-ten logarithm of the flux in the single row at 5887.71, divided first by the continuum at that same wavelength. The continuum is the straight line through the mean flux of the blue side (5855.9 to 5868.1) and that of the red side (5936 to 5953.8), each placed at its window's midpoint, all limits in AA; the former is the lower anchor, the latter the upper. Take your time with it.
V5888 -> -0.25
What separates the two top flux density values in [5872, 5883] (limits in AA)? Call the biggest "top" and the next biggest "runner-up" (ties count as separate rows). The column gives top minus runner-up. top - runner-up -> 0.22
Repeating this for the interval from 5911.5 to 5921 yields 0.32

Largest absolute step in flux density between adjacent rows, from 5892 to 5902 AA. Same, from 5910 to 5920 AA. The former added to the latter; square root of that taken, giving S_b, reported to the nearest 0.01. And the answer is 1.61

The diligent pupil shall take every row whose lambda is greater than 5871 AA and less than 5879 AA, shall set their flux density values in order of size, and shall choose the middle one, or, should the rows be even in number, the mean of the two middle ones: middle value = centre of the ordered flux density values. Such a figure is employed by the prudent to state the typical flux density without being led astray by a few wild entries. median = 15.7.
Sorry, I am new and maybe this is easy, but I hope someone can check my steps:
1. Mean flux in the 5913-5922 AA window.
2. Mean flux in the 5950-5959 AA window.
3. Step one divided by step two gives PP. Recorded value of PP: 0.94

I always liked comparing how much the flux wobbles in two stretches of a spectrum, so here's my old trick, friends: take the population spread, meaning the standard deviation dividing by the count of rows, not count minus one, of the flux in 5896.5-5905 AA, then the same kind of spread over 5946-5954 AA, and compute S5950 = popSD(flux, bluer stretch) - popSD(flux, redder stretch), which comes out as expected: 2.2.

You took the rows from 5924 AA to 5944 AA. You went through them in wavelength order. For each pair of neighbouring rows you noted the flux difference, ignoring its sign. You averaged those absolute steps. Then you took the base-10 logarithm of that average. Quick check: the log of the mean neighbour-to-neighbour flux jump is -0.8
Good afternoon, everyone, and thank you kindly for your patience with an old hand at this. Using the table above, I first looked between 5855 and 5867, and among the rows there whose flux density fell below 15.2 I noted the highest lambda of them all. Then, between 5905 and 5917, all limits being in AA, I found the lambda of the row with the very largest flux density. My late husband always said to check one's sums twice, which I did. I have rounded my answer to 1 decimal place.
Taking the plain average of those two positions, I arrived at 5888.4 AA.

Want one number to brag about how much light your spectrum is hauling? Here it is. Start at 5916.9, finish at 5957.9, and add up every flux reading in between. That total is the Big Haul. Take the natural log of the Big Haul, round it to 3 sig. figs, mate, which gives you 6.17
